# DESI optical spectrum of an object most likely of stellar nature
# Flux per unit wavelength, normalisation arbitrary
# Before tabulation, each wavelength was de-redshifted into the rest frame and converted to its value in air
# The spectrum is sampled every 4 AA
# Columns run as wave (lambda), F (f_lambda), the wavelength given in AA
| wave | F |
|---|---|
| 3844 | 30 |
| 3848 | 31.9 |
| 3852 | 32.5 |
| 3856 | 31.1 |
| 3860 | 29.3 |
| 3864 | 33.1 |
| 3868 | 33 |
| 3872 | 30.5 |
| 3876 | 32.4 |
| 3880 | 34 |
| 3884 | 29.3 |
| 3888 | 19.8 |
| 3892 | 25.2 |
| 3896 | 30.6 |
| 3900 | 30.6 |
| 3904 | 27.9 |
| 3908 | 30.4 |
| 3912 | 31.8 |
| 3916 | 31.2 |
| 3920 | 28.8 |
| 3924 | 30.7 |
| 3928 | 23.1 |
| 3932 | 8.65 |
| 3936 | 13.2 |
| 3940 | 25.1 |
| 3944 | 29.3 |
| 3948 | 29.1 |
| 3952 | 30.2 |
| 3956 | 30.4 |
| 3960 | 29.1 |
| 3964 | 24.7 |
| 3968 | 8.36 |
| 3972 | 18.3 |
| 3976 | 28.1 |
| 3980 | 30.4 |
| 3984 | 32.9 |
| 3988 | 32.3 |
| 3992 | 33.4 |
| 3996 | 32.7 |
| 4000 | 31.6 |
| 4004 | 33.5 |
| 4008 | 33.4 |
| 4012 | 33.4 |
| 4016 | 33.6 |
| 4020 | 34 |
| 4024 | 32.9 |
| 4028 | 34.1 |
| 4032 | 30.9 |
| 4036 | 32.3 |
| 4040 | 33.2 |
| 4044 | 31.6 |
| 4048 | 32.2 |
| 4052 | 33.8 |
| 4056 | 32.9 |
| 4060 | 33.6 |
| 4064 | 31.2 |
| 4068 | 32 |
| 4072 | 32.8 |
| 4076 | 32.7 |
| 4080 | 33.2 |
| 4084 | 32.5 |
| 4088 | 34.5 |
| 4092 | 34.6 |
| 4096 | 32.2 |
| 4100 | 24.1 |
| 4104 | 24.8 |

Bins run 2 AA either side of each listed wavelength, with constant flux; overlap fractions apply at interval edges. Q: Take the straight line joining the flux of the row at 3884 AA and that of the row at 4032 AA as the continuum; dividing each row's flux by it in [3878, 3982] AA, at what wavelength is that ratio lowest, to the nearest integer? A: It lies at 3968 AA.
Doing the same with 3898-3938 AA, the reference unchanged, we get 3932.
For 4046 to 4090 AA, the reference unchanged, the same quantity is 4064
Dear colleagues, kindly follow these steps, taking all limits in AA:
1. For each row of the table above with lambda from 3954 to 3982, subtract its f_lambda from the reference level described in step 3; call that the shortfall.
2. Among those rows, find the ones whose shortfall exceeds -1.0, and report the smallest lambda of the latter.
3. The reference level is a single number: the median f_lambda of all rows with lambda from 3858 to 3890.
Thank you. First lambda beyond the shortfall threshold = 3956 AA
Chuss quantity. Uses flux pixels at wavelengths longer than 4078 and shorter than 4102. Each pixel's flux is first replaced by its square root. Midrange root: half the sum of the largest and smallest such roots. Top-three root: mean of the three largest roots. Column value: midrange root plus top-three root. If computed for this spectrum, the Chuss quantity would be 11.2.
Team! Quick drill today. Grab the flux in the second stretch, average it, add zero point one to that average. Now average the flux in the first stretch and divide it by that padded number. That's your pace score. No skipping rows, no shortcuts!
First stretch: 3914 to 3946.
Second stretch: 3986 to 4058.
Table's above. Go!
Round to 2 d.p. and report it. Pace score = 0.72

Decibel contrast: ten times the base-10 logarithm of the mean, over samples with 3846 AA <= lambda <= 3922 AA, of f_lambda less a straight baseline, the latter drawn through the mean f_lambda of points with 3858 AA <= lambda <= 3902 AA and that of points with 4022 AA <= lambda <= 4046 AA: -5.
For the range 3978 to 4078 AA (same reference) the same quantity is -5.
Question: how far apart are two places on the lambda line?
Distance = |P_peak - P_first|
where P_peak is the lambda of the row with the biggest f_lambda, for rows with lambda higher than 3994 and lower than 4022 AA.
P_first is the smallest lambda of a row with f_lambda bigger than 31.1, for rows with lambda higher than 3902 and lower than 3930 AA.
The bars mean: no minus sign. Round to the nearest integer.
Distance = 108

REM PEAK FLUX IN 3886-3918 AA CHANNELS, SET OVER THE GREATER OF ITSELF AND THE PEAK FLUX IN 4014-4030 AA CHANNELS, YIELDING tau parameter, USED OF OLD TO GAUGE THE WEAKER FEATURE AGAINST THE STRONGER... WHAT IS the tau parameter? 0.933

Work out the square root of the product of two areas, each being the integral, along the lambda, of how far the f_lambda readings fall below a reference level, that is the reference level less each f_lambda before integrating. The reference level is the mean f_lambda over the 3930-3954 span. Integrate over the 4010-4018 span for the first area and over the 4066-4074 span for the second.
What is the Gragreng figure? 83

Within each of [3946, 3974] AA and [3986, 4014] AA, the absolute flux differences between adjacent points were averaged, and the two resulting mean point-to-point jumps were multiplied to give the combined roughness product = 4.5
